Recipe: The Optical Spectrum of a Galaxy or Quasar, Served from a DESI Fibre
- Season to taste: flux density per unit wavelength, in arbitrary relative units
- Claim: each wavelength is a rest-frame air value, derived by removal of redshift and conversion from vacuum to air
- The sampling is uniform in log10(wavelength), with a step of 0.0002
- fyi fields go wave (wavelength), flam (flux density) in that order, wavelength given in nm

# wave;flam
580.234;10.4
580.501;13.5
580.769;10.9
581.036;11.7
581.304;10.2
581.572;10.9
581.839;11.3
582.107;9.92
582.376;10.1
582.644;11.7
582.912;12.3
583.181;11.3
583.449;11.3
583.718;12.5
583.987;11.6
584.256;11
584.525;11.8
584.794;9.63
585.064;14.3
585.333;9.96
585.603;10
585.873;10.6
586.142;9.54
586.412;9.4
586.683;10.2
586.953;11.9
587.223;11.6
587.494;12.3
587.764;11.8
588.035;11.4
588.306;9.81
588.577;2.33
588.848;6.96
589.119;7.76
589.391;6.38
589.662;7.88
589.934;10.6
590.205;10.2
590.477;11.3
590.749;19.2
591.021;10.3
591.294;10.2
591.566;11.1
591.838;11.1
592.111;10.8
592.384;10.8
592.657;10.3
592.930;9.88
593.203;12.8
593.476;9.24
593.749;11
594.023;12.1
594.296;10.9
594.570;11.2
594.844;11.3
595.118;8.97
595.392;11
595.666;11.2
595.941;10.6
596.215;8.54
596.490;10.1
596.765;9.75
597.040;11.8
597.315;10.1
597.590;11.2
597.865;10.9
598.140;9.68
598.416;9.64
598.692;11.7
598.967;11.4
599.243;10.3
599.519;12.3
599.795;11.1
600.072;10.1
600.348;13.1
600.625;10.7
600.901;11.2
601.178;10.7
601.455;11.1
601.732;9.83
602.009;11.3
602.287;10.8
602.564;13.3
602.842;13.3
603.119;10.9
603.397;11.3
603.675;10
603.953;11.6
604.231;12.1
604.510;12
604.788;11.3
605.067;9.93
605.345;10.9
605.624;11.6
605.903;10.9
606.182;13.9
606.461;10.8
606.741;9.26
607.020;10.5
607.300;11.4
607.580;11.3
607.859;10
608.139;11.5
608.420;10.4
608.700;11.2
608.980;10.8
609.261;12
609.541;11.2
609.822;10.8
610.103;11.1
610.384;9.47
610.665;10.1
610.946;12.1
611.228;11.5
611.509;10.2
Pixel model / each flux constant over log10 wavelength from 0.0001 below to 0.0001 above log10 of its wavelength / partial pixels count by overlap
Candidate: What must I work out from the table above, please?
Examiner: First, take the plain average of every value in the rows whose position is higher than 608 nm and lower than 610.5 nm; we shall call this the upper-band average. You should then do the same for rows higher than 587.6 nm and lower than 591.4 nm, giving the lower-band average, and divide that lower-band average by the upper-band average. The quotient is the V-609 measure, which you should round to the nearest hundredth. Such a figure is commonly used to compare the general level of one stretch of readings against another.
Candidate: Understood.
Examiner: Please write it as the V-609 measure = 0.89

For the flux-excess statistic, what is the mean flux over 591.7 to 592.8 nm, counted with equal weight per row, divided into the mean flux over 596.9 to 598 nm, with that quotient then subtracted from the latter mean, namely 9.98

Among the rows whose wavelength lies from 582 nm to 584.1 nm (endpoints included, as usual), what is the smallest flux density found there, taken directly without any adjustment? 9.92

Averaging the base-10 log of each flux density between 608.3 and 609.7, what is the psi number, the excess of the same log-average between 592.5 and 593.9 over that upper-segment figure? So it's -0.021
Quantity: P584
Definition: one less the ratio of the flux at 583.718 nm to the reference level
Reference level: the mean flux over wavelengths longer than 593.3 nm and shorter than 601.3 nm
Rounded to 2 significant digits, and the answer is -0.16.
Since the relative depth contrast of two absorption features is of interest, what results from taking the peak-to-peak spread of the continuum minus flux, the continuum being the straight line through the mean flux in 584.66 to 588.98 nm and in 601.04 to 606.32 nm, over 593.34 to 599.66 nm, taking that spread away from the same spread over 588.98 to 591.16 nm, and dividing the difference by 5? 1.8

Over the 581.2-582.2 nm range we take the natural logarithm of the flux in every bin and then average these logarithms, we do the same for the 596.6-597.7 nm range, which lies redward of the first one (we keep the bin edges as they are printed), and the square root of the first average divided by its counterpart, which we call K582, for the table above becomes 1.00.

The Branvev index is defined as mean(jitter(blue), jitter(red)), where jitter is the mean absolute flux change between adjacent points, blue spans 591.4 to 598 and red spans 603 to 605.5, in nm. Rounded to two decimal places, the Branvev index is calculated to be 1.01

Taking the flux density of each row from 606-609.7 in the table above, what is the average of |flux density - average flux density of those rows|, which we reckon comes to 0.74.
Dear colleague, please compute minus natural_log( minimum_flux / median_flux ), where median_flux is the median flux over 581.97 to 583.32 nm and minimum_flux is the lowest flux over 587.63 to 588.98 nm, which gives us 1.58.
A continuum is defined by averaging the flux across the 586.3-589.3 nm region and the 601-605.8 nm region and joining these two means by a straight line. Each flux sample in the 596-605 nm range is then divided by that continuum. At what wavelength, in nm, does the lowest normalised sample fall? 596.215 nm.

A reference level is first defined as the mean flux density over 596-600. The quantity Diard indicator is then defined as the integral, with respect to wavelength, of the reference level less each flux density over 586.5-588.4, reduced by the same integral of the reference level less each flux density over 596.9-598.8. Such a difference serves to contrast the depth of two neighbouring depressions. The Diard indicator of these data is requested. -1.1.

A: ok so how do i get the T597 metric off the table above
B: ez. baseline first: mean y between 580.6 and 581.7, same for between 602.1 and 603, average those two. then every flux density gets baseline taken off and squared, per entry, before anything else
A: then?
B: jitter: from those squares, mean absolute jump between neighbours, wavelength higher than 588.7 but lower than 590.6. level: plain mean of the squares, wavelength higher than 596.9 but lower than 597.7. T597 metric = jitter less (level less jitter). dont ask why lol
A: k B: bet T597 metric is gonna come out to 16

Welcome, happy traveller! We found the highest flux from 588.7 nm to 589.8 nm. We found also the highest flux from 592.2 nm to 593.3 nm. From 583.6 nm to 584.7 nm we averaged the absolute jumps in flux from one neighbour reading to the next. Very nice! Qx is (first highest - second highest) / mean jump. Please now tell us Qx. -6.4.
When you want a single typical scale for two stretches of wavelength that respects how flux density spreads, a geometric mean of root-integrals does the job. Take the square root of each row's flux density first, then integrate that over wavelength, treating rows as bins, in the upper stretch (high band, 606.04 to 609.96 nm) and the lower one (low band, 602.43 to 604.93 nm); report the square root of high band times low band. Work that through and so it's 11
